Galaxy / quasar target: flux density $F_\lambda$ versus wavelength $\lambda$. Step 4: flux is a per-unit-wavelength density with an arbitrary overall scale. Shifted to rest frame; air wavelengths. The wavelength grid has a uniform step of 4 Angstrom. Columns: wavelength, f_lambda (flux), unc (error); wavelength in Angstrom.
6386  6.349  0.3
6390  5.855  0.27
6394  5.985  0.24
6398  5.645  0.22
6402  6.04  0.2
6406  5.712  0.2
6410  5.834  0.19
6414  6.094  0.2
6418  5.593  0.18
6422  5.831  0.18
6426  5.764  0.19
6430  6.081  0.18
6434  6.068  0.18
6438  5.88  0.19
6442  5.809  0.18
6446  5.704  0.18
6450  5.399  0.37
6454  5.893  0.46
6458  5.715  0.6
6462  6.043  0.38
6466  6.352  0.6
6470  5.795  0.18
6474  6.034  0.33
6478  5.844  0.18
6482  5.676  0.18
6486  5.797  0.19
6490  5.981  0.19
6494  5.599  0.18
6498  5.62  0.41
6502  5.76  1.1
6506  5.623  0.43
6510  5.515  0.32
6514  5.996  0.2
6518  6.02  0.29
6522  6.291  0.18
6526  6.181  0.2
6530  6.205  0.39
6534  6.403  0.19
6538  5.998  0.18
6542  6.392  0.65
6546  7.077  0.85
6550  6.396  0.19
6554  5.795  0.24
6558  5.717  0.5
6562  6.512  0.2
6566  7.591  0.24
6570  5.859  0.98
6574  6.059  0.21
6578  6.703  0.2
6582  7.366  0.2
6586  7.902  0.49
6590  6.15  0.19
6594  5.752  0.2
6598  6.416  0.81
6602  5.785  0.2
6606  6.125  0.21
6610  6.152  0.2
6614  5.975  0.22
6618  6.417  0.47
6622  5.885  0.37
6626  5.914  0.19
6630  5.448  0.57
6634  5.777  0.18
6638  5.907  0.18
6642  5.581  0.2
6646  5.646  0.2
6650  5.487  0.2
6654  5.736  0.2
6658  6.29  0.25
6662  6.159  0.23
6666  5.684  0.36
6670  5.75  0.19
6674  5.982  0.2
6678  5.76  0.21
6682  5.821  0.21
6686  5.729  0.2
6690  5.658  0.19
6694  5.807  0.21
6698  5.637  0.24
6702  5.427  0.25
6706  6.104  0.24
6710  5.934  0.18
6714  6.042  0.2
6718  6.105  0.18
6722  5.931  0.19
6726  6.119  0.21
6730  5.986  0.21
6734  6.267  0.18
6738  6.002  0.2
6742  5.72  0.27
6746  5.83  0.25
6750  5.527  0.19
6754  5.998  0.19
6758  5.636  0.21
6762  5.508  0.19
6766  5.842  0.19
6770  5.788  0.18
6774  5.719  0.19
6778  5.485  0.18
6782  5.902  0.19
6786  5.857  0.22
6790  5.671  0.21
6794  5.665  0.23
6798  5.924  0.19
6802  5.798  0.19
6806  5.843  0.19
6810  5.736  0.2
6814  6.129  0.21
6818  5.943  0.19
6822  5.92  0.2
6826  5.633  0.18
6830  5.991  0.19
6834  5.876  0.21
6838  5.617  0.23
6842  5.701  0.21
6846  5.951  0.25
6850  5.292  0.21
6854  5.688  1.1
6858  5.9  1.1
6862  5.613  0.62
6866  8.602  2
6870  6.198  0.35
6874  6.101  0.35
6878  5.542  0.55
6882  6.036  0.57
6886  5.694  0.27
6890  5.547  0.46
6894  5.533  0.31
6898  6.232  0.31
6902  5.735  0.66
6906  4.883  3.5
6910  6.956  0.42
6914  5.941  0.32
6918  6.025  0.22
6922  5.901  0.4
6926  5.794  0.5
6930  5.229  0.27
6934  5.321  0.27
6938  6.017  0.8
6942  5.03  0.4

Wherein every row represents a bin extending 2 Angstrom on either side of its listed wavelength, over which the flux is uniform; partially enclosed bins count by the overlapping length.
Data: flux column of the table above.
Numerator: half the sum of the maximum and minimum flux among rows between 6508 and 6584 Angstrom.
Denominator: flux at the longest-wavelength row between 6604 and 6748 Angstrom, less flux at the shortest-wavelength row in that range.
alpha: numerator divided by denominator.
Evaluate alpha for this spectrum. -22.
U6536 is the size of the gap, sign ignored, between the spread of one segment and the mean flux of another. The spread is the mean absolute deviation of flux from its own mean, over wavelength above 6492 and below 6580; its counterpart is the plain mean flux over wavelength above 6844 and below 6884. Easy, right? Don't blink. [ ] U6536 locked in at 5.7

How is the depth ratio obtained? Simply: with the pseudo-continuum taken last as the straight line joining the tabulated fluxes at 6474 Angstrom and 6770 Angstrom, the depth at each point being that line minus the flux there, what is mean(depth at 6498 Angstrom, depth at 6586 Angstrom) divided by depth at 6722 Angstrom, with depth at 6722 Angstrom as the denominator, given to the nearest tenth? 7.6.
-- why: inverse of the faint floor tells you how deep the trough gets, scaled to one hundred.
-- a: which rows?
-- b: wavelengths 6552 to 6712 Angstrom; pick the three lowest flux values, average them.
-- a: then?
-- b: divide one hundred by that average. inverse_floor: 18.3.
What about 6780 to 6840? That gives 17.7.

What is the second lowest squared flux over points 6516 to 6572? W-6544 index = 33.6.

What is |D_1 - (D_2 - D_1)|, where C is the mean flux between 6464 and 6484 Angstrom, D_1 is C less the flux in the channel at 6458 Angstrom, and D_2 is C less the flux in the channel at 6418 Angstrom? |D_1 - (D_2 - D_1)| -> 0.10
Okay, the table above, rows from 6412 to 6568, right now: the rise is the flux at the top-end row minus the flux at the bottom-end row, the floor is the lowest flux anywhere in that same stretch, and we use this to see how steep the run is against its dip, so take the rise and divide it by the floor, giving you 0.28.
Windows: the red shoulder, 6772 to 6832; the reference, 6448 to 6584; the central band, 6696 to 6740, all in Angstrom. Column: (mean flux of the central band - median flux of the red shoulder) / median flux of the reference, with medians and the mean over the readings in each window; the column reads 0.019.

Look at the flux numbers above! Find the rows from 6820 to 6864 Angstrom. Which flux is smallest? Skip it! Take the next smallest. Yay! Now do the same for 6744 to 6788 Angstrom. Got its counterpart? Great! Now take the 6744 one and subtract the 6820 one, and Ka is -0.1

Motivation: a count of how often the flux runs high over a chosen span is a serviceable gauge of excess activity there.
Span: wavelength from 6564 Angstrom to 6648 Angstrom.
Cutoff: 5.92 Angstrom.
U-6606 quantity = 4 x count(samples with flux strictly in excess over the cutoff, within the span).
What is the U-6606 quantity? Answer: 44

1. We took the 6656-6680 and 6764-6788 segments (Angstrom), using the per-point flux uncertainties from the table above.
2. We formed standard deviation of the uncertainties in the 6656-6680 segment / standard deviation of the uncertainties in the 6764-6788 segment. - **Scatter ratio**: 4.3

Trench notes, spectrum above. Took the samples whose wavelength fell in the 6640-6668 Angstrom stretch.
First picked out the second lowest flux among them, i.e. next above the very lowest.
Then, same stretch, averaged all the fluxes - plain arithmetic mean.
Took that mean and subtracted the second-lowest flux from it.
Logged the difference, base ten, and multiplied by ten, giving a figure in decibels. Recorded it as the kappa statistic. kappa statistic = -6.6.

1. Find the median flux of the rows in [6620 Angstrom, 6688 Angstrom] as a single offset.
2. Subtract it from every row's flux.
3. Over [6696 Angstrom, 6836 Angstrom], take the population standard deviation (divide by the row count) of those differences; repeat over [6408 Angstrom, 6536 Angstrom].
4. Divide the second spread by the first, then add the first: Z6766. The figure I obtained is 1.41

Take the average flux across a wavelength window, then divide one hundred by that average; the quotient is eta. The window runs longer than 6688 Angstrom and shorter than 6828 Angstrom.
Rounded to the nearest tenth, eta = 17.1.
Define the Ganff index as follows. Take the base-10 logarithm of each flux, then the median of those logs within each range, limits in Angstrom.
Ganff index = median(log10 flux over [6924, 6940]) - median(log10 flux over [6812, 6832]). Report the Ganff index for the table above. -0.030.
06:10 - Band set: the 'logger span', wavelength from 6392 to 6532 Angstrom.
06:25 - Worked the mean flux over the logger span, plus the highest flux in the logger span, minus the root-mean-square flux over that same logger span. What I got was 6.3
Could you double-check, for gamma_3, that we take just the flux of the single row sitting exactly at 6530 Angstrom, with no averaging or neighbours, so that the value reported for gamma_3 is 6.205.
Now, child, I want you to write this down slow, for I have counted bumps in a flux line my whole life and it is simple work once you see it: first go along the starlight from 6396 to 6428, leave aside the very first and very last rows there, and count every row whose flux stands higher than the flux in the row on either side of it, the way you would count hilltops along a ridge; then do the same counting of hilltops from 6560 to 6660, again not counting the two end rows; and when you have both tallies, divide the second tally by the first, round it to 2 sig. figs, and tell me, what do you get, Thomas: 2.7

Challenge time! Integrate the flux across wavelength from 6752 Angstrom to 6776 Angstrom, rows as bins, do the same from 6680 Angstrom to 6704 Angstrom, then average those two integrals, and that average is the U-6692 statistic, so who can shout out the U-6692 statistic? 137.1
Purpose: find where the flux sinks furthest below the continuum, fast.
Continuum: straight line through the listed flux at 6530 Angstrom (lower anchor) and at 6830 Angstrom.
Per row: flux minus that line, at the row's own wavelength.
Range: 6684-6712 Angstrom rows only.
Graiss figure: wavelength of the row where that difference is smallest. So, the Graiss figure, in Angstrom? 6702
